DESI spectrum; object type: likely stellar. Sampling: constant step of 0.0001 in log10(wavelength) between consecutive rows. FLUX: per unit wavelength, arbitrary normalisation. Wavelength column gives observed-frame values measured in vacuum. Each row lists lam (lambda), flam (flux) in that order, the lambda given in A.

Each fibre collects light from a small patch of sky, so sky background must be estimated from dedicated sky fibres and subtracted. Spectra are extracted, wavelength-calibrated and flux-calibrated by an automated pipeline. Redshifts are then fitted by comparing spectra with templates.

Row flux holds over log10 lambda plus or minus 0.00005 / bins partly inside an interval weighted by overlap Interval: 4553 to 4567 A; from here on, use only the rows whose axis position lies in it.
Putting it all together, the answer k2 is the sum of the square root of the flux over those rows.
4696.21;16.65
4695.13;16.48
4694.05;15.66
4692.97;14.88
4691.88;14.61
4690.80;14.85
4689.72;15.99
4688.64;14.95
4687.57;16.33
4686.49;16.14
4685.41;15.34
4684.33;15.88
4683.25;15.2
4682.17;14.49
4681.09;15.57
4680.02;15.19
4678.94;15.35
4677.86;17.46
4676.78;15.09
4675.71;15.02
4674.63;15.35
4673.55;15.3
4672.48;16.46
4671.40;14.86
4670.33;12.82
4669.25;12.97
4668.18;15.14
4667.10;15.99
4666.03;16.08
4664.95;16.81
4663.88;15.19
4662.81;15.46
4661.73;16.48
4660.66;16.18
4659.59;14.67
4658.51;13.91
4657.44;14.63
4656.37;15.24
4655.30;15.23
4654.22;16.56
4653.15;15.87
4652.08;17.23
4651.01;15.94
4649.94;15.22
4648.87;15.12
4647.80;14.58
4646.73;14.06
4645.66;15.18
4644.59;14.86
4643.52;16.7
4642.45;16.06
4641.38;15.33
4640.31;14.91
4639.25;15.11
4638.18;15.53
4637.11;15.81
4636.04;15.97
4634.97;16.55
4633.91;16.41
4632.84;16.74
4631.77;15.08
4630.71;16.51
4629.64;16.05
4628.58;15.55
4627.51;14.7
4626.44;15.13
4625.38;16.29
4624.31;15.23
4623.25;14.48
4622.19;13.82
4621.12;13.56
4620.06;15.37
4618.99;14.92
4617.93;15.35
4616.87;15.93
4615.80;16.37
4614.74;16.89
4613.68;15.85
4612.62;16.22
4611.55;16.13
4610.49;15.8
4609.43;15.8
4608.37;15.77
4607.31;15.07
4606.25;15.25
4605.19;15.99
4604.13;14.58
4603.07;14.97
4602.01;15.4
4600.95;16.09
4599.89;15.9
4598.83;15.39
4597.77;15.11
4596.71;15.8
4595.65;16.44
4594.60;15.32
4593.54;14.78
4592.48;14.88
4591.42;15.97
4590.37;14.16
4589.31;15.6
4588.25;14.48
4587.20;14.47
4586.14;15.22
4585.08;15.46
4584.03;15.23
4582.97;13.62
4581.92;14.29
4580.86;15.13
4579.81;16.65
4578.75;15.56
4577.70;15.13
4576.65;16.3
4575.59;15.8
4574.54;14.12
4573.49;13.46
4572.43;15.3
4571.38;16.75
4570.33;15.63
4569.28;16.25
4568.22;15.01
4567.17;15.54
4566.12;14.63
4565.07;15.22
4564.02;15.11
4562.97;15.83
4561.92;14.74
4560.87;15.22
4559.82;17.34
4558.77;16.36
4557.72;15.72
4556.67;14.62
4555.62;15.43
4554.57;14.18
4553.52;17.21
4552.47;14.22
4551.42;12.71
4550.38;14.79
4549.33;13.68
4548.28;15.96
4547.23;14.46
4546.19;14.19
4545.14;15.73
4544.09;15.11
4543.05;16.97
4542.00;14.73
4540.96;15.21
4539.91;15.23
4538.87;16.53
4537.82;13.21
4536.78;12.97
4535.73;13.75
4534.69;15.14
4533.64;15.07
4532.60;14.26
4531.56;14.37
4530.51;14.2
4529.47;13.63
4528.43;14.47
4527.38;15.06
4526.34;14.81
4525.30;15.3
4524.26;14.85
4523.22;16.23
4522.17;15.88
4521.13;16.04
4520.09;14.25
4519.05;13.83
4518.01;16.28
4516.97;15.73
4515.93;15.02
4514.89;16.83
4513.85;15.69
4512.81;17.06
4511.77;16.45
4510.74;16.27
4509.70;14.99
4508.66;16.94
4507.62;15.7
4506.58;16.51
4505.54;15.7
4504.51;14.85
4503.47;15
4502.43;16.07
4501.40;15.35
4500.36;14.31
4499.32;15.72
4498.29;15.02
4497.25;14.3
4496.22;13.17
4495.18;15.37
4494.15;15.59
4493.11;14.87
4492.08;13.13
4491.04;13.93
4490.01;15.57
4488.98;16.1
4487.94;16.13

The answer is 51.2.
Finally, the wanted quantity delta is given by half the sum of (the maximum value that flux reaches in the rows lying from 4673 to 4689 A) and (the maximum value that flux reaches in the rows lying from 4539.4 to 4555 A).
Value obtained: 17.3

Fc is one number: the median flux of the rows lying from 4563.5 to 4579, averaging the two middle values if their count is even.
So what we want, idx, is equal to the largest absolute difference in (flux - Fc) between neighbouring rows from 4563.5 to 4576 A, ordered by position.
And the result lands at 1.84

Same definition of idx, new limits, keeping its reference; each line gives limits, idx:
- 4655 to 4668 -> 1.62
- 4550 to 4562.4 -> 3.03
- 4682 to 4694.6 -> 1.38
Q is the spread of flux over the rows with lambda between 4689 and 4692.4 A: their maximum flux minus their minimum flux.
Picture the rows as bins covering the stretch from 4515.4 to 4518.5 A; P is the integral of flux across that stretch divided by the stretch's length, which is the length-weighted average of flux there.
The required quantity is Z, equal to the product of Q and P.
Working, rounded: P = 15.7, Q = 1.4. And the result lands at 22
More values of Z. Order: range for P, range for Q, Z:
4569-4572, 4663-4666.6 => 26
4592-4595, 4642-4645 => 28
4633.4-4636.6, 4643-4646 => 30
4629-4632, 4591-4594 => 19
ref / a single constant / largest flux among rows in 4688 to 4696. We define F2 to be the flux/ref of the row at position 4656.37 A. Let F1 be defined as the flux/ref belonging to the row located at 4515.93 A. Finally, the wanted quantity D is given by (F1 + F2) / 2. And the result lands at 0.918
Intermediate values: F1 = 0.911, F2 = 0.925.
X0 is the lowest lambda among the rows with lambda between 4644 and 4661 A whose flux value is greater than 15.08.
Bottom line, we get 4645.66 A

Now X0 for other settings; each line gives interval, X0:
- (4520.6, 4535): 4521.13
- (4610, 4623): 4610.49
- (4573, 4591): 4575.59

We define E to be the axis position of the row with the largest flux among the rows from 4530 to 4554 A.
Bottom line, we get 4553.52 A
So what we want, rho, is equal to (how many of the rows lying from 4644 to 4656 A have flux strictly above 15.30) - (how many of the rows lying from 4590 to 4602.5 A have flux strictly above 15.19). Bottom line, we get -4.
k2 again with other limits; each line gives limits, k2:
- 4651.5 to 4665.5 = 51.4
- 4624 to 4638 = 51.7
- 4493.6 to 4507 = 50.6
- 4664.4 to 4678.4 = 50.9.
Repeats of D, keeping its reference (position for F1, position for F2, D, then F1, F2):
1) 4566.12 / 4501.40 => 0.910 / 0.888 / 0.931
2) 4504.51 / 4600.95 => 0.939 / 0.901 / 0.976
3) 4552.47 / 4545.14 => 0.909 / 0.863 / 0.954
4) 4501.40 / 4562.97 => 0.946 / 0.931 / 0.961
